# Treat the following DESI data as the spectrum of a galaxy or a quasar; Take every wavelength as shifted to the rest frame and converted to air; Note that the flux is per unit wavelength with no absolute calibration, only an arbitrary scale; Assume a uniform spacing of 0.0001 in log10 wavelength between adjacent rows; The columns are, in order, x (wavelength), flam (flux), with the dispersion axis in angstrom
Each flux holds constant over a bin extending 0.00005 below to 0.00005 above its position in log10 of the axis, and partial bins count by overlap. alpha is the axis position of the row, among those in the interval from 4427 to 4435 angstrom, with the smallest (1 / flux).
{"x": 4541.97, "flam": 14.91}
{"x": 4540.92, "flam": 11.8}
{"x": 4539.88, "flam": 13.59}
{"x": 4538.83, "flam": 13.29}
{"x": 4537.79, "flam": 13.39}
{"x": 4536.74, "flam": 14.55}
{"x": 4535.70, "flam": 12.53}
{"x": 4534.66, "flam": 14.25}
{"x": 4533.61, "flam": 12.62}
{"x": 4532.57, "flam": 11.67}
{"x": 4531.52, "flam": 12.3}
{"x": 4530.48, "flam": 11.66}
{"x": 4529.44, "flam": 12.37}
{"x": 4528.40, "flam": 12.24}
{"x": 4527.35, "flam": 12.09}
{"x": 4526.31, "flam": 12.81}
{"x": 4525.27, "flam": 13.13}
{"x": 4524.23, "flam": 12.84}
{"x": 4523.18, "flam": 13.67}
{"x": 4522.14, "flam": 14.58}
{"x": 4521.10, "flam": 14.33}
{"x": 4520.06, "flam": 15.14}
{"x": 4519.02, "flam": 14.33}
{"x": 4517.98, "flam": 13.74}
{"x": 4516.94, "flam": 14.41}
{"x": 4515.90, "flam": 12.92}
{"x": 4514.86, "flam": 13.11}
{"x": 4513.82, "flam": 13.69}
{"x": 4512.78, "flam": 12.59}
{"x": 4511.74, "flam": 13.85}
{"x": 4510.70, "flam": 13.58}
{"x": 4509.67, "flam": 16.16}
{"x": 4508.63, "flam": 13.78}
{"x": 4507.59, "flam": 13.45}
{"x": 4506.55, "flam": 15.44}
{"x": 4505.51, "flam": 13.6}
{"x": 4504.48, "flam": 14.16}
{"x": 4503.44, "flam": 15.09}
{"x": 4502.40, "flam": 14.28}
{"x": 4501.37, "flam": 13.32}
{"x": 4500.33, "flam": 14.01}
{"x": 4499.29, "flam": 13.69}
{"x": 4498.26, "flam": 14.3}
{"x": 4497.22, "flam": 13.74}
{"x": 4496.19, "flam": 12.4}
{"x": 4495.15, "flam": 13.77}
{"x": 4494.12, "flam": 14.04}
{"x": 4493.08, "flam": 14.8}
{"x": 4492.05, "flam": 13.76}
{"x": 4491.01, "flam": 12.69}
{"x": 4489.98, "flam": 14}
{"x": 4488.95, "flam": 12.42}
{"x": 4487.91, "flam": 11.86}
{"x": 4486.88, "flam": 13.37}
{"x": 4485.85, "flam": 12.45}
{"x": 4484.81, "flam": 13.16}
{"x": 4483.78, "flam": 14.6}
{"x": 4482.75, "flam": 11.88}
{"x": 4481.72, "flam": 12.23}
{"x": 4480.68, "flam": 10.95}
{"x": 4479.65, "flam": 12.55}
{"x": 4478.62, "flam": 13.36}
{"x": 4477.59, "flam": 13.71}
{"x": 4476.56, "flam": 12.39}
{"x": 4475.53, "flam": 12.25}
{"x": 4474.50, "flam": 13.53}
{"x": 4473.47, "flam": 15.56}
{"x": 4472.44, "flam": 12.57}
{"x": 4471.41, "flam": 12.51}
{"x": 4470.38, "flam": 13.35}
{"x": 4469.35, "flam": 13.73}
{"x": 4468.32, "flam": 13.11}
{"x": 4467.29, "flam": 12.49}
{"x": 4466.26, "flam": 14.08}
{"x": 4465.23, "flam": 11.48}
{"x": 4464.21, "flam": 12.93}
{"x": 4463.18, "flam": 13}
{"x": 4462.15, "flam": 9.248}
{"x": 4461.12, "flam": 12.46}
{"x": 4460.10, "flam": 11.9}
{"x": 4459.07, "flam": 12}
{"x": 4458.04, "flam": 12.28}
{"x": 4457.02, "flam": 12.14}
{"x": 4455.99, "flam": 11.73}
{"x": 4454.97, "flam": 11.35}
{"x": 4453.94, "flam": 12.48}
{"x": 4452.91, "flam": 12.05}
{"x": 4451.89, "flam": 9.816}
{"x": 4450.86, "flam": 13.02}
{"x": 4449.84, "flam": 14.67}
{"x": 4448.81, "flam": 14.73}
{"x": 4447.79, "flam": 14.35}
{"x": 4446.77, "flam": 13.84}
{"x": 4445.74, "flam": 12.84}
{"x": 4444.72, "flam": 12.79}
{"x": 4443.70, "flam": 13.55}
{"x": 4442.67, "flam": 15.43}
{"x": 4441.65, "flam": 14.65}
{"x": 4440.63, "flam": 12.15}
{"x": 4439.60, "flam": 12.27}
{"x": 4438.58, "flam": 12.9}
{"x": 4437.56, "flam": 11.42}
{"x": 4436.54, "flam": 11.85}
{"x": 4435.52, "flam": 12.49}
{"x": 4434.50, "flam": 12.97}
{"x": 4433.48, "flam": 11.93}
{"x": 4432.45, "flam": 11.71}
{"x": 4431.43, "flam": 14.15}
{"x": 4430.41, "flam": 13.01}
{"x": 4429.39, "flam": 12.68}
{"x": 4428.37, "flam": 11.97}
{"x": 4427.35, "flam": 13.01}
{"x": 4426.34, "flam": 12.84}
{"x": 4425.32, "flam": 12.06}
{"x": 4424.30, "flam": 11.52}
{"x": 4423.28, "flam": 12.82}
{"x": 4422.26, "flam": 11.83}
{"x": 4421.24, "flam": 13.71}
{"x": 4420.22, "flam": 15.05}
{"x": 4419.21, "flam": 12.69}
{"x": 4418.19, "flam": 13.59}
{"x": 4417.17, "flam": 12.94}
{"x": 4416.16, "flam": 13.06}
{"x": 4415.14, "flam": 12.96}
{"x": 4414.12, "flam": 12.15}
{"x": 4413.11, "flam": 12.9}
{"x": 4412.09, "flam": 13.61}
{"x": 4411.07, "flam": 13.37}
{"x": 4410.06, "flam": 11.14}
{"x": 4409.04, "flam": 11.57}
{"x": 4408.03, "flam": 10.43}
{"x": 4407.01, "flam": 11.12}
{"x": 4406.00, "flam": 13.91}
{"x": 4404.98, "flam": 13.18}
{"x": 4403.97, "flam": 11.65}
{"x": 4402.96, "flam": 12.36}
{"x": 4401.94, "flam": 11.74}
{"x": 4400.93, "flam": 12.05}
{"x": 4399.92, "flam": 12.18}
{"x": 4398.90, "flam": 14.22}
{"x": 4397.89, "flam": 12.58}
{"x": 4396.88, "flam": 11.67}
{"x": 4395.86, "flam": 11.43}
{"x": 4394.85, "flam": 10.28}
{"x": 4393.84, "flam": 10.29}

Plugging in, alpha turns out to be 4431.43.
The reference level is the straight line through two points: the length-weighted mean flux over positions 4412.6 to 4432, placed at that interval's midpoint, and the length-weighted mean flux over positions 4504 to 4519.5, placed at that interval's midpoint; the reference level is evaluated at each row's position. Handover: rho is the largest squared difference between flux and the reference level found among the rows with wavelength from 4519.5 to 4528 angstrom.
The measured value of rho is 4.0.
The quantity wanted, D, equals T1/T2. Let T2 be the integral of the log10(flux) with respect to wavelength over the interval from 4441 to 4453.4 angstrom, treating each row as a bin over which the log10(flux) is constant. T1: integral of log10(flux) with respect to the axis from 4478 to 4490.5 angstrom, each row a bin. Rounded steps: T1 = 13.8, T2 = 14.0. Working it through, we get 0.99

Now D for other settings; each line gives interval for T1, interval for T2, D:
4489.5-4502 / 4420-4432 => 1.07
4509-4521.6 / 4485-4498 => 0.99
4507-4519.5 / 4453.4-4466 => 1.05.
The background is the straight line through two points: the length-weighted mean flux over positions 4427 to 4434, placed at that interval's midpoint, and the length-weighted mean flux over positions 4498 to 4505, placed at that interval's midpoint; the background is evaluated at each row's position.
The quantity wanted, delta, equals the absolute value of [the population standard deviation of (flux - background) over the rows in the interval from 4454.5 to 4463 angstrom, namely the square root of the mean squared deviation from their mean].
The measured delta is 1.0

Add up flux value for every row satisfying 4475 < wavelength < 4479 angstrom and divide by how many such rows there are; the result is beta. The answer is 12.9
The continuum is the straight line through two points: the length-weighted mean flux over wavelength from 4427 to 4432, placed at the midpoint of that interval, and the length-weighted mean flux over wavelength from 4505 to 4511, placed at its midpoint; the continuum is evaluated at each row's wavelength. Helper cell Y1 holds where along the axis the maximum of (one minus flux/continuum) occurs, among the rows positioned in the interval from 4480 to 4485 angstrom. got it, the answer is 4480.68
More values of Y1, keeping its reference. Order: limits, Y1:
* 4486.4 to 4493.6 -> 4487.91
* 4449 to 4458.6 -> 4451.89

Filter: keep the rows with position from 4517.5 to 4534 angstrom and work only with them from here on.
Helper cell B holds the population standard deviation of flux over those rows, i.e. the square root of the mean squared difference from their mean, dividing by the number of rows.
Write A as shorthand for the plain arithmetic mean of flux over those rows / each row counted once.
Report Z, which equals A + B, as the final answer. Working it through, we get 14.1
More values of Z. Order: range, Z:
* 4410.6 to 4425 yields 13.9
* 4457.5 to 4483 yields 13.8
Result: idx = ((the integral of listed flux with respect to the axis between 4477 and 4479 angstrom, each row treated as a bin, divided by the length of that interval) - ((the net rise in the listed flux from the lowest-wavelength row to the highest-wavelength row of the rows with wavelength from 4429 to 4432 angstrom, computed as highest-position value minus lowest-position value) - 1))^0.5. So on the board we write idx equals 3.61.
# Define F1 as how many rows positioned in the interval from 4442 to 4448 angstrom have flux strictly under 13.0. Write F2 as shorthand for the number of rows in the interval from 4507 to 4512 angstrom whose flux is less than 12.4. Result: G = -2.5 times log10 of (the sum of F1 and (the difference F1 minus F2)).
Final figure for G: -1.5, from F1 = 2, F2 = 0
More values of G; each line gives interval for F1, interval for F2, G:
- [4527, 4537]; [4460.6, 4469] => -2.9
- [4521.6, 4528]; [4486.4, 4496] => -1.7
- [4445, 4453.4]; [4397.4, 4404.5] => 0.0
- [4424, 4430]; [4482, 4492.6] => -2.3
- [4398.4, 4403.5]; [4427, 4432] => -2.1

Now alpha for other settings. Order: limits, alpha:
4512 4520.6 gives 4520.06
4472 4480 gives 4473.47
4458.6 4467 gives 4466.26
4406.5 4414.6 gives 4412.09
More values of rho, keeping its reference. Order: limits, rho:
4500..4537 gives 6.2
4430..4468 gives 16.8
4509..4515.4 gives 5.1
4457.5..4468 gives 16.8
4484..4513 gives 5.1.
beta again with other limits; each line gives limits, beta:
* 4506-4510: 14.7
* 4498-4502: 13.8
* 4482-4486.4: 13.0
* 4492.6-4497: 13.8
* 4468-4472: 13.2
